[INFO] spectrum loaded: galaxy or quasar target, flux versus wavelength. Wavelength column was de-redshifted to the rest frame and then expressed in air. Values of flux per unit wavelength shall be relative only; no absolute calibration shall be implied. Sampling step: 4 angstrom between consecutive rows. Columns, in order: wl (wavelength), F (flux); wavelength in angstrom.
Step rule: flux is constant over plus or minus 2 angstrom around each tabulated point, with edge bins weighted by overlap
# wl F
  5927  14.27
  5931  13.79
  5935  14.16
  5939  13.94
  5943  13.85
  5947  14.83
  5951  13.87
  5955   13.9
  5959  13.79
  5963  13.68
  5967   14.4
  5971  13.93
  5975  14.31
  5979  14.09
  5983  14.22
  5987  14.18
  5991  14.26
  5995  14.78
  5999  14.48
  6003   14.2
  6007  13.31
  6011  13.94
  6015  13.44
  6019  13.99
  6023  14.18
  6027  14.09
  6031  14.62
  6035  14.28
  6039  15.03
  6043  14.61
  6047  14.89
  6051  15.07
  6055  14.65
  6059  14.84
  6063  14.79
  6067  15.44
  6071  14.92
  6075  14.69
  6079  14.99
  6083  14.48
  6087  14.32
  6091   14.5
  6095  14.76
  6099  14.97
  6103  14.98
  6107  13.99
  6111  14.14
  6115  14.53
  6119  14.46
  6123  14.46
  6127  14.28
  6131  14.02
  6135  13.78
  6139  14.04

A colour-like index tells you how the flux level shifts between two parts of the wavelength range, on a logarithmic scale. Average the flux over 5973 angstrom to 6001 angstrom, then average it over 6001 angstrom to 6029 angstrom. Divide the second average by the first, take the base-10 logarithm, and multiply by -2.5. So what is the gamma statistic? 0.035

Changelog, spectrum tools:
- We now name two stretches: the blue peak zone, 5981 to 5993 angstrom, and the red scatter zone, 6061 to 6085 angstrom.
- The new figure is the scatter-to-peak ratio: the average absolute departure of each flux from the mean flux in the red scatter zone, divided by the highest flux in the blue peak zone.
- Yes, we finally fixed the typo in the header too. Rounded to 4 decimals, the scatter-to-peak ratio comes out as 0.0162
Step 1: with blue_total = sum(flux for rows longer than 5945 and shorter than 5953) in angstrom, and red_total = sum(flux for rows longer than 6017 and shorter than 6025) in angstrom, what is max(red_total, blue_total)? 28.7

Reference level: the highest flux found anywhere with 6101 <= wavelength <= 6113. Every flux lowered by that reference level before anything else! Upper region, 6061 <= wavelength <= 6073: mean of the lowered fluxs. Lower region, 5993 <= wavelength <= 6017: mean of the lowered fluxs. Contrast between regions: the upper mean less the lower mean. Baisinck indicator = 1.0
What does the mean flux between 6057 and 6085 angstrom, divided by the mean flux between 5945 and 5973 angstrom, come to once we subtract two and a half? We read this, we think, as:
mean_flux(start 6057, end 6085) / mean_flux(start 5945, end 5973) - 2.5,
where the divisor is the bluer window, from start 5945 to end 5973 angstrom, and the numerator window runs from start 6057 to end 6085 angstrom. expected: -1.44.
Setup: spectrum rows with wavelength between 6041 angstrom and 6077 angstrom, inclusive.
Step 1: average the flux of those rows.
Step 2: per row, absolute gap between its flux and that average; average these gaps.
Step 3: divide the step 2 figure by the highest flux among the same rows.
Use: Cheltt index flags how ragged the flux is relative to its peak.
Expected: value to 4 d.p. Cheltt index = 0.0116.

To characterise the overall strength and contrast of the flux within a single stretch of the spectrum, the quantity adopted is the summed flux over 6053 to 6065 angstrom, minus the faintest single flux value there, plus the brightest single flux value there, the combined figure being 44.5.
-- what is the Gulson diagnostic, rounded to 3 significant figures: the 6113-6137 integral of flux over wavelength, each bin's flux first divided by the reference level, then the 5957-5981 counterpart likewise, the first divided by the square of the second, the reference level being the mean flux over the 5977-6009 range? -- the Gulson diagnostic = 0.0428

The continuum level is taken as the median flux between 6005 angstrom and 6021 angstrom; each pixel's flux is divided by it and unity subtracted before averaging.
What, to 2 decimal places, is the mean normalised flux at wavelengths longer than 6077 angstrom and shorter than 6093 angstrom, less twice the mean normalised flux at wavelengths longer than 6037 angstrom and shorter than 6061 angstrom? -0.10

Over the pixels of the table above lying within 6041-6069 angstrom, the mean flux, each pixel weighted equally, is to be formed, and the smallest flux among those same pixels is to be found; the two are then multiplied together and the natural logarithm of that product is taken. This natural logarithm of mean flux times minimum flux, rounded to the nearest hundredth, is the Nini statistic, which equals 5.38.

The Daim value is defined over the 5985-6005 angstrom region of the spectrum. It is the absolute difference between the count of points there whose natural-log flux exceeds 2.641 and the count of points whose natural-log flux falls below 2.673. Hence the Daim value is 1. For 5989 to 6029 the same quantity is 3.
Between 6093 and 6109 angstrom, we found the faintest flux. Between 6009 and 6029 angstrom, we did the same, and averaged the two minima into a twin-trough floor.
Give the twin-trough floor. 13.7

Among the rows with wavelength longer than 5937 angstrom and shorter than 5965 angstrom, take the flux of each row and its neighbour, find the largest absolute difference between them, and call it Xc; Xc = 1.0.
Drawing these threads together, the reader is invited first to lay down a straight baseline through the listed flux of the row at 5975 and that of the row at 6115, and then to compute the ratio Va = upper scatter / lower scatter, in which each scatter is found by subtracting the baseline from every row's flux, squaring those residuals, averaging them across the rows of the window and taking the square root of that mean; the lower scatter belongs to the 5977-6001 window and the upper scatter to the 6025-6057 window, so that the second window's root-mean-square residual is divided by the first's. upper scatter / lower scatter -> 1.8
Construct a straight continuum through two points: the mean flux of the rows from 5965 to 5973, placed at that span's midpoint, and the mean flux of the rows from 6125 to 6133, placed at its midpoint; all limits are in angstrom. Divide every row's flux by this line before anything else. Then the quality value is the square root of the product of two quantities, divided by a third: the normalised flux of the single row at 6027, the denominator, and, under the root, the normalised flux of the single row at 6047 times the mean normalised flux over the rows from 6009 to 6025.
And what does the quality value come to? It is 1.02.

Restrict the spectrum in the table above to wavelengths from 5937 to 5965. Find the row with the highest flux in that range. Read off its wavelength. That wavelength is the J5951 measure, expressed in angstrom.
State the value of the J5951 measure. 5947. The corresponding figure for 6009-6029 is 6023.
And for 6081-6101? 6099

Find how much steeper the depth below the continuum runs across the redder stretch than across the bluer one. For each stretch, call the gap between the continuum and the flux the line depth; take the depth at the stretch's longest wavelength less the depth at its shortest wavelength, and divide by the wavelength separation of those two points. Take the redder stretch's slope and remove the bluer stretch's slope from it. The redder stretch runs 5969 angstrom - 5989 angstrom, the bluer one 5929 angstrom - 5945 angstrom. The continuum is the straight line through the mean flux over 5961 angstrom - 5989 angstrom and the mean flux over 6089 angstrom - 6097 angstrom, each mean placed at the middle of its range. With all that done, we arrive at -0.01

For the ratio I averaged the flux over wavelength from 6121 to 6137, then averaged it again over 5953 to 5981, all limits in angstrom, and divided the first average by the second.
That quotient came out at 1.01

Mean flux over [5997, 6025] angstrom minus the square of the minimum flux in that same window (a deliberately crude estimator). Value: -163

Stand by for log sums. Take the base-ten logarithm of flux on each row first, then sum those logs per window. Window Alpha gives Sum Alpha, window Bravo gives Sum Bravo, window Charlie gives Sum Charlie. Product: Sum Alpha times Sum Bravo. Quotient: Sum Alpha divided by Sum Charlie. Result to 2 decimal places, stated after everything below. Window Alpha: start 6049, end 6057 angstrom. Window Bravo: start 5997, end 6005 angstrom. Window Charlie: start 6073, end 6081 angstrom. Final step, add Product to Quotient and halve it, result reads 3.21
